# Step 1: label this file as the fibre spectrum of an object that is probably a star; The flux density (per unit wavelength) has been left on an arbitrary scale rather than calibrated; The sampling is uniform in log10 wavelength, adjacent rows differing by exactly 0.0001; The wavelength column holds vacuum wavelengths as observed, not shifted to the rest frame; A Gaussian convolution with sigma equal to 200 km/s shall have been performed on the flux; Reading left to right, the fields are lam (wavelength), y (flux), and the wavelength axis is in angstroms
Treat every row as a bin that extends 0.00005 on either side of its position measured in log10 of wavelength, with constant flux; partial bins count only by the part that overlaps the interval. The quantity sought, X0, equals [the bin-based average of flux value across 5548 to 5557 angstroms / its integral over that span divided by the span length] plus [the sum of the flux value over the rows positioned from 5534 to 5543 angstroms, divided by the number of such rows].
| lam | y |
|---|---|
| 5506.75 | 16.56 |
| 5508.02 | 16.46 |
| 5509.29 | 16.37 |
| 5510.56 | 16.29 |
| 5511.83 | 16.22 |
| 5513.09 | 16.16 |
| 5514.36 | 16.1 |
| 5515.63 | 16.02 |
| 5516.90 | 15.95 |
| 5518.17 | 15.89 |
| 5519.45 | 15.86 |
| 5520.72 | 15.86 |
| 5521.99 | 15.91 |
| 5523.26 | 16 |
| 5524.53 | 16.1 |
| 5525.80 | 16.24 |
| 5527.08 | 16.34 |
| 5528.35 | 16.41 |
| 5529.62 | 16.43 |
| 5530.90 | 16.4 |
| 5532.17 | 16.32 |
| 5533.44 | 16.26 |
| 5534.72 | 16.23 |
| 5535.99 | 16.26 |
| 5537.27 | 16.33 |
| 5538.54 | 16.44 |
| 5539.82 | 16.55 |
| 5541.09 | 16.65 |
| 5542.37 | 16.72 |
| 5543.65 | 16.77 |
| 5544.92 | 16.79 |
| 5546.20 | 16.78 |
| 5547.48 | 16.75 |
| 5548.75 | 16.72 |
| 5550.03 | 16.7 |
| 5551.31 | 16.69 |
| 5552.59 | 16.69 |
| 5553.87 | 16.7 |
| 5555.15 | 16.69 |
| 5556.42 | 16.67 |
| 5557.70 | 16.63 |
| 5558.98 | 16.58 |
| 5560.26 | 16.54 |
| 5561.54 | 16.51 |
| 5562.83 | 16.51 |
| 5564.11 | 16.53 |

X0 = 33.2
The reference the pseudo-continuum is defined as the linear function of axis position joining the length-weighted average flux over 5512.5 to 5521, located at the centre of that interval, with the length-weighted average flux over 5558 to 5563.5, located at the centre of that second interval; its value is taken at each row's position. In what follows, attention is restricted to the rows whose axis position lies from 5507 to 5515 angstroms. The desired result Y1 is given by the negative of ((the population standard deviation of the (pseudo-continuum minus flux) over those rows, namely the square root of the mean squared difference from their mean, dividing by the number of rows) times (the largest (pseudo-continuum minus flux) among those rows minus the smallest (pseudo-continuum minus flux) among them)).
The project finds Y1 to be -0.066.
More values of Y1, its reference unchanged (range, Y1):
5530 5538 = -0.016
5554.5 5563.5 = -0.028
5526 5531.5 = -0.001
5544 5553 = -0.014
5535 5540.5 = -0.022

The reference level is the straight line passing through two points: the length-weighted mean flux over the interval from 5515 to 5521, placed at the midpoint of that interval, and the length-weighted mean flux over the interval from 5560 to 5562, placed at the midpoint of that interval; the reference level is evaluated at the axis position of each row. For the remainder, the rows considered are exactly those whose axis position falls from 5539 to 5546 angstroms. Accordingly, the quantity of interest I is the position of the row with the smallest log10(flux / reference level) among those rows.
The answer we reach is 5539.82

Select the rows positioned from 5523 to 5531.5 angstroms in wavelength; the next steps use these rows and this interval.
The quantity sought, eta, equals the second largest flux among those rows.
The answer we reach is 16.41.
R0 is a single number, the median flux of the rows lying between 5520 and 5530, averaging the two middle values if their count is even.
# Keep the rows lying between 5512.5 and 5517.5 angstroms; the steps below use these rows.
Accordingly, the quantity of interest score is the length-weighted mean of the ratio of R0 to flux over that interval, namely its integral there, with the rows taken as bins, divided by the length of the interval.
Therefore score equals 1.01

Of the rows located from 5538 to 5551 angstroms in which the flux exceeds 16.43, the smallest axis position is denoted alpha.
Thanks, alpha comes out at 5538.54 angstroms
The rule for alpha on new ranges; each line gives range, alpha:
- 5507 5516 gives 5508.02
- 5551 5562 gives 5551.31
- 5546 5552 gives 5546.20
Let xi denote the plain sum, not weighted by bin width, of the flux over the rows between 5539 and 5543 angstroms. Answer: 49.9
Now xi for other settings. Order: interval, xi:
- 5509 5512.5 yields 48.9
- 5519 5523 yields 47.6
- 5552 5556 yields 50.1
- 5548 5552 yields 50.1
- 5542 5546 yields 50.3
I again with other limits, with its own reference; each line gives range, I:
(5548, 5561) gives 5560.26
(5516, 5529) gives 5520.72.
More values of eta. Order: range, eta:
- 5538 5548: 16.78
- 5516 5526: 16.1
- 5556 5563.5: 16.63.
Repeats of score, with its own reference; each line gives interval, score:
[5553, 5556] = 0.97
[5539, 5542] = 0.97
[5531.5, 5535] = 0.99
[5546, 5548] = 0.96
